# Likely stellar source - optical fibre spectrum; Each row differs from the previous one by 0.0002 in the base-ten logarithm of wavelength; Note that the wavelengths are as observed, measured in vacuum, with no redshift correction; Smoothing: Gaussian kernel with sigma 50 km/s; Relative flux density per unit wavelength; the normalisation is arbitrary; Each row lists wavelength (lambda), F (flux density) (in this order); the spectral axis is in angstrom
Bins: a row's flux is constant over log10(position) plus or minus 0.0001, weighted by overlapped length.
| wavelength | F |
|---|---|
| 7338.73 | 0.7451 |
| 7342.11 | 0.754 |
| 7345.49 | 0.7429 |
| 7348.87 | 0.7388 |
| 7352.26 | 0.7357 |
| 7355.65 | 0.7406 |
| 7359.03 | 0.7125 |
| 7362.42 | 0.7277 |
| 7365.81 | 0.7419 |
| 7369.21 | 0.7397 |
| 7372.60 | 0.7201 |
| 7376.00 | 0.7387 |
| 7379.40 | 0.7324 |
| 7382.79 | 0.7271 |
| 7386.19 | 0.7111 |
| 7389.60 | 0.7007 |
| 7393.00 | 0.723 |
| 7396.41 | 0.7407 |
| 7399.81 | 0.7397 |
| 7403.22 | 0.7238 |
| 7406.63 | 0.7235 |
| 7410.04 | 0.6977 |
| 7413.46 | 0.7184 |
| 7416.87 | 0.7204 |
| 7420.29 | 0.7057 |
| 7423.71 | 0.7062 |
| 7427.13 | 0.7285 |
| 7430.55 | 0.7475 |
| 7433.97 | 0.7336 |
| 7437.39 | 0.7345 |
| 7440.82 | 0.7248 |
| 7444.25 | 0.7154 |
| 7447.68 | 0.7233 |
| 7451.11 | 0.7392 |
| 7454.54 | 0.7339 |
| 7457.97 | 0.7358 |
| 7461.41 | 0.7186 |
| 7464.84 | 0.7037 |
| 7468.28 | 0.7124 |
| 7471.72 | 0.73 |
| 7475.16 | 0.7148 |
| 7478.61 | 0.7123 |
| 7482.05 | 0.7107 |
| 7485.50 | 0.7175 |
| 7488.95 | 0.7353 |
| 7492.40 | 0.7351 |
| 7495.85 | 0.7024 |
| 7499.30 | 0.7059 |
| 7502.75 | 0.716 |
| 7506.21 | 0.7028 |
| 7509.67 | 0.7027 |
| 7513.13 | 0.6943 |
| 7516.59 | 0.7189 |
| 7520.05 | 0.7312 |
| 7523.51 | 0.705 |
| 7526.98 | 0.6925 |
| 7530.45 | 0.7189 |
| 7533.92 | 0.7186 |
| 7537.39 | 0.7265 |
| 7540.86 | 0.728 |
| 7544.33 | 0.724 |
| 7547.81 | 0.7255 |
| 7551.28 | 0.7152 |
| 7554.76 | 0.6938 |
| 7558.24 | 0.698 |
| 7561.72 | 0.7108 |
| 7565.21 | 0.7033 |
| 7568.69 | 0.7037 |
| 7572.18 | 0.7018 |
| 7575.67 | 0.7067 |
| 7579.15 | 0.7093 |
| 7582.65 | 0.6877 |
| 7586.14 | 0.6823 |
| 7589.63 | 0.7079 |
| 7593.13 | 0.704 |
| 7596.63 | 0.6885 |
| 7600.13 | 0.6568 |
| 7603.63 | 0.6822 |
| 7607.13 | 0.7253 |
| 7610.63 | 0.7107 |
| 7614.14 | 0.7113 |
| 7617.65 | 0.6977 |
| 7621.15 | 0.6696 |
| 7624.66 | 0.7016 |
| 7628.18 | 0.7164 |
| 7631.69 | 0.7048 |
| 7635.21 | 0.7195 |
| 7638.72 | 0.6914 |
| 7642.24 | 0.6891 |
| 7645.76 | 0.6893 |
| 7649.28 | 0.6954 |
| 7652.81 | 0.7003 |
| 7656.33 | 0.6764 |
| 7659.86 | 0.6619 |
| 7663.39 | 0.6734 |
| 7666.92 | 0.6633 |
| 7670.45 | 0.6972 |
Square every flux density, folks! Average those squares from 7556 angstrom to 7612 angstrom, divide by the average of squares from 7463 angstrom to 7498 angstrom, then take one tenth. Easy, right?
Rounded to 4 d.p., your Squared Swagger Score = 0.0949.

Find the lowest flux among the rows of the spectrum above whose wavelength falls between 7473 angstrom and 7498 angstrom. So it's 0.7024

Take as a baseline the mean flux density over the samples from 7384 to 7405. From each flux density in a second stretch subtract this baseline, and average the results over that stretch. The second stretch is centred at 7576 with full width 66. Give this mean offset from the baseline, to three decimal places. -0.022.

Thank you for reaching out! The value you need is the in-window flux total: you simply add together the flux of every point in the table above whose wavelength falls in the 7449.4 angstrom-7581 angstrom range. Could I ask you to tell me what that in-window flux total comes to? 27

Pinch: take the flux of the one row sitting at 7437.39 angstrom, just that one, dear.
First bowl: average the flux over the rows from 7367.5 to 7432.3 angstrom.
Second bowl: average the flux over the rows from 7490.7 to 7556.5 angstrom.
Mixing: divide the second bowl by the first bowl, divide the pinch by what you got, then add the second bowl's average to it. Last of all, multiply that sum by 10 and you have 14.6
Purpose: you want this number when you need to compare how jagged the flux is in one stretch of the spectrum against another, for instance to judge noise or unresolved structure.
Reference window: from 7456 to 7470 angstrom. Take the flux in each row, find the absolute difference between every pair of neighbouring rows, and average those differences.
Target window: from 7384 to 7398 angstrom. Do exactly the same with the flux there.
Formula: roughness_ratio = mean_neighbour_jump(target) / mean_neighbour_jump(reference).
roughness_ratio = 1.2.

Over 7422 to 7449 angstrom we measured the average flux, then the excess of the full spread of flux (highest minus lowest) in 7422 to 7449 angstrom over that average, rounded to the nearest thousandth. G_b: -0.685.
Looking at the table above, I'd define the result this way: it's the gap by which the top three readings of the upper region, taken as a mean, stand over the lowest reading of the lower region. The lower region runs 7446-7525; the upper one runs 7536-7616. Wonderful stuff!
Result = 0.032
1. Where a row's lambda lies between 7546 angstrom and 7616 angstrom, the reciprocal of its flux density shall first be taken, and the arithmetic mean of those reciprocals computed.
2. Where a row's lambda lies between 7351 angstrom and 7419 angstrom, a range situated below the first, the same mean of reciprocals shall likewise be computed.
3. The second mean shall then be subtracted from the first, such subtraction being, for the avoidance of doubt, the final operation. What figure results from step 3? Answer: 0.048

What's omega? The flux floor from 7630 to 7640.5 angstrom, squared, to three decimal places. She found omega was 0.478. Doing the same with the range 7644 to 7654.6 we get 0.475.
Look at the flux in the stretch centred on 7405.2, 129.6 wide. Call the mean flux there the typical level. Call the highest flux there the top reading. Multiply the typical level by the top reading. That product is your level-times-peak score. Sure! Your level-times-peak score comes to 0.548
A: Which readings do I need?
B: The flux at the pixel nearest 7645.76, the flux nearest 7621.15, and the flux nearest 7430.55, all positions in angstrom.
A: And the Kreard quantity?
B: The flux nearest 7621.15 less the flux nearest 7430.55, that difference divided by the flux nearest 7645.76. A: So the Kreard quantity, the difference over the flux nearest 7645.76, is -0.113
